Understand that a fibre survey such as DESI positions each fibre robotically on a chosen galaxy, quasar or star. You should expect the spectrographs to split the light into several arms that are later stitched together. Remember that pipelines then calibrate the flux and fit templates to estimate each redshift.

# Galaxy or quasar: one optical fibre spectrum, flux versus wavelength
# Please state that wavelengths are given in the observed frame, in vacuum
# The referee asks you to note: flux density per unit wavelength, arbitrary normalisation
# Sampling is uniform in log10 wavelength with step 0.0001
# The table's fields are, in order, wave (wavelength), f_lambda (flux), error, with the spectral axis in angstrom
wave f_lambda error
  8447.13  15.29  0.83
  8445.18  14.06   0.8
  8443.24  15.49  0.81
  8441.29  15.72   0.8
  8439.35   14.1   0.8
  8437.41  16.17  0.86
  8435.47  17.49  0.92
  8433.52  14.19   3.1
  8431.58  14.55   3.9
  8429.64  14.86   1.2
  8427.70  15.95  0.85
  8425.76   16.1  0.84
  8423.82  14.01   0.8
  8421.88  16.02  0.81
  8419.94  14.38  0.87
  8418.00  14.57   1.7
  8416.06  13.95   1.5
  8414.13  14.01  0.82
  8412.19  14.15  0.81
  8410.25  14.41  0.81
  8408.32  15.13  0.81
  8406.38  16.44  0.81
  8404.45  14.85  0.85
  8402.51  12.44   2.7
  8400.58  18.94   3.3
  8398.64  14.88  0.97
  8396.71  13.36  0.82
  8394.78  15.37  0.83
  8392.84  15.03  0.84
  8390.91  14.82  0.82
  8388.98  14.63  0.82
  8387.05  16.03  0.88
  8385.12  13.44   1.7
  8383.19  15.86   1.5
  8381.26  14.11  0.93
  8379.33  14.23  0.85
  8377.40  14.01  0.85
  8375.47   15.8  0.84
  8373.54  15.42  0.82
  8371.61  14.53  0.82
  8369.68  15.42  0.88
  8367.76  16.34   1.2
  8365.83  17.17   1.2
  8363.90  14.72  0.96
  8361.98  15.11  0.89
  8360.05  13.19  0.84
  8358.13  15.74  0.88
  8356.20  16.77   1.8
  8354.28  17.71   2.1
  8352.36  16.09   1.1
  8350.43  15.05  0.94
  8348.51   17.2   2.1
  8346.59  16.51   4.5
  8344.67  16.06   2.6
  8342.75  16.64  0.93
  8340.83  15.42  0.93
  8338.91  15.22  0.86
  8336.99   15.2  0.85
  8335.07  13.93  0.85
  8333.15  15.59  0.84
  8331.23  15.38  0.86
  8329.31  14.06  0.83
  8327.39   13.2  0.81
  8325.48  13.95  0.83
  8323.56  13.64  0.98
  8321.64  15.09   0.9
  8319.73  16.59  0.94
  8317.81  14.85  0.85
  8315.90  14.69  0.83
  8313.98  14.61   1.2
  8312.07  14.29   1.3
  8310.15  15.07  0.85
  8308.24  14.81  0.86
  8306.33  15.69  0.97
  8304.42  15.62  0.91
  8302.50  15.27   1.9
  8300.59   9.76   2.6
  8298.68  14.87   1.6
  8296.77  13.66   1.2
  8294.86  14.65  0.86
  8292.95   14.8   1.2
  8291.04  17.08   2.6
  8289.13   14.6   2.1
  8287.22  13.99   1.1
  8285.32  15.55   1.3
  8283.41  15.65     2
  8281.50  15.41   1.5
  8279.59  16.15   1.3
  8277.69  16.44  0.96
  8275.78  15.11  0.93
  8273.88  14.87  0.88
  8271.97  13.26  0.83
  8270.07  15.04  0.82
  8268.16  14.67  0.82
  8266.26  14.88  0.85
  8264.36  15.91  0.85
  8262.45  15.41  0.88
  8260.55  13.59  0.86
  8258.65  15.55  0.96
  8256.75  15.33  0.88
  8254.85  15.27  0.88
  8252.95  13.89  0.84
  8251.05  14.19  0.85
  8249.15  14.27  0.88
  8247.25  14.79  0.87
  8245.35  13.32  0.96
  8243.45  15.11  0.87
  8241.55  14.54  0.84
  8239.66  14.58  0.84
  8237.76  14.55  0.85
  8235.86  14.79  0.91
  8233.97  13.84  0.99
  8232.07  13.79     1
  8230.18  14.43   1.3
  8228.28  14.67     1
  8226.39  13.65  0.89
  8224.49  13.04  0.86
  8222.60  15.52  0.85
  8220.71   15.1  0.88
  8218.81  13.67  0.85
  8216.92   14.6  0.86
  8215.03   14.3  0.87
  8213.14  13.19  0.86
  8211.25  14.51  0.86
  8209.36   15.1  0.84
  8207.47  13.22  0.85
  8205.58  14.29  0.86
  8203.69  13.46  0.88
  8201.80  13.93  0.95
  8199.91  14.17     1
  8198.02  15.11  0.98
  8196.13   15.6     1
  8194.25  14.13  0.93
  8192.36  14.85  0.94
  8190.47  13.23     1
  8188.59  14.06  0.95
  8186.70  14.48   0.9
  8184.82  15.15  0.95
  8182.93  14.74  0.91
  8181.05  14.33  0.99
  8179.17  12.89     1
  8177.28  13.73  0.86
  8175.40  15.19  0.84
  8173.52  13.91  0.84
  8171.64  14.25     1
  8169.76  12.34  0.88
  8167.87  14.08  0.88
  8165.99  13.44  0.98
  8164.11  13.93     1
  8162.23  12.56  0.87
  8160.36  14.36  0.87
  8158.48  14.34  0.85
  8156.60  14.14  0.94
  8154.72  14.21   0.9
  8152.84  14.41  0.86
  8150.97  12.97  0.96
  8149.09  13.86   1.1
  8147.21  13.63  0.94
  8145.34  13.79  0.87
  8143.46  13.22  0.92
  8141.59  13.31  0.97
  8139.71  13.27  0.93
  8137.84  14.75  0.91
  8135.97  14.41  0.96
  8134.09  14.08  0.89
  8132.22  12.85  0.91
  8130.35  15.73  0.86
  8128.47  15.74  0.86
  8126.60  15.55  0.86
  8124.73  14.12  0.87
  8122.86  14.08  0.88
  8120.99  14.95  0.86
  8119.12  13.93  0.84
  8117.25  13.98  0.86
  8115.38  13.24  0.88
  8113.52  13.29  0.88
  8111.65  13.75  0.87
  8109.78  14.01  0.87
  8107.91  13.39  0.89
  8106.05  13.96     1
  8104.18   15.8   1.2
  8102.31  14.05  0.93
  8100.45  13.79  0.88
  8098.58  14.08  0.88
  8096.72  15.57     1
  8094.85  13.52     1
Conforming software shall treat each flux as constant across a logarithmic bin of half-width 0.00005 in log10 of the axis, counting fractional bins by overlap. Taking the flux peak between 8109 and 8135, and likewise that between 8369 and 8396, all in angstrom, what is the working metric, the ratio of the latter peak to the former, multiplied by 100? 102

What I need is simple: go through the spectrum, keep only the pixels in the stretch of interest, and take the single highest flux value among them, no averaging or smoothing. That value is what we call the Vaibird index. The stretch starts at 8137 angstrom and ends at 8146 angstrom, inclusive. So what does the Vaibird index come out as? 14.75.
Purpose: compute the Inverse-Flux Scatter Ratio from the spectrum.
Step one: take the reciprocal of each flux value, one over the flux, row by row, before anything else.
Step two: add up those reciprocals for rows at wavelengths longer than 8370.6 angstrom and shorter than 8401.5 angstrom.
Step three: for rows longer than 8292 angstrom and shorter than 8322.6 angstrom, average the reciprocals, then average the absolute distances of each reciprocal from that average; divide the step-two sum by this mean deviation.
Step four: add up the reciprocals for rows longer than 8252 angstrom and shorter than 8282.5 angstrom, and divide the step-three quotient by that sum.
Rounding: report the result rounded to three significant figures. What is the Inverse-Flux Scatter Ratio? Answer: 210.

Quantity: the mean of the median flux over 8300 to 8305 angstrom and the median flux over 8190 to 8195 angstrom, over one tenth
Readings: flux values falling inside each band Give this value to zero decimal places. 147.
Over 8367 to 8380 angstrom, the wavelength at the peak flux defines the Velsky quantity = 8367.76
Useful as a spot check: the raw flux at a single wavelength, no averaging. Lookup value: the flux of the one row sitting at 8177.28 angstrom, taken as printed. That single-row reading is 13.73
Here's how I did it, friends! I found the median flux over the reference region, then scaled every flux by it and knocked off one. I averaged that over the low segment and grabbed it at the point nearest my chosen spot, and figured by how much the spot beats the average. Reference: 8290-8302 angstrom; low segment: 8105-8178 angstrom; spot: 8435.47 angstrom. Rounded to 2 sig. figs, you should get 0.24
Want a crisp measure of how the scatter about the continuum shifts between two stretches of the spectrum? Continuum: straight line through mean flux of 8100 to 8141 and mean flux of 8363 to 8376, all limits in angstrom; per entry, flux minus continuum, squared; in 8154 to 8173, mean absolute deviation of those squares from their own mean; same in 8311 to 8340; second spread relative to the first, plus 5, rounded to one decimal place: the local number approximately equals 5.9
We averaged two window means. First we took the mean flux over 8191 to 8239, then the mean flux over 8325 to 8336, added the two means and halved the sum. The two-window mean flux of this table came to 14.3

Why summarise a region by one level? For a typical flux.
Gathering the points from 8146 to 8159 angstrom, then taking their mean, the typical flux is 13.9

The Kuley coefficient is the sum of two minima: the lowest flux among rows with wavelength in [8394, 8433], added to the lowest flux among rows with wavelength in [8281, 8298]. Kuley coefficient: 26.1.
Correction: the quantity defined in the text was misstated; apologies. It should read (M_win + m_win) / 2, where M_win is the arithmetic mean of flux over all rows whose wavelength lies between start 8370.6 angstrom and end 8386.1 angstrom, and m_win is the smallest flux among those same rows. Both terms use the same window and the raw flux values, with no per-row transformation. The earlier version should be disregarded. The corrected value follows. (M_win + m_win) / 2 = 14.1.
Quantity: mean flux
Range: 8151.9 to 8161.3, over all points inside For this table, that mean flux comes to 14.3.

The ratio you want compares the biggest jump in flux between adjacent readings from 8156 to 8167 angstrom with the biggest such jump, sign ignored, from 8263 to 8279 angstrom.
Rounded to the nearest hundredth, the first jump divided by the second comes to 1.01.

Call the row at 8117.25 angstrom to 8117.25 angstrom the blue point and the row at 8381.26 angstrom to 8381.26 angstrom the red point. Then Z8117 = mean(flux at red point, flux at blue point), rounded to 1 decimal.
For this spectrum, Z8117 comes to 14.0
